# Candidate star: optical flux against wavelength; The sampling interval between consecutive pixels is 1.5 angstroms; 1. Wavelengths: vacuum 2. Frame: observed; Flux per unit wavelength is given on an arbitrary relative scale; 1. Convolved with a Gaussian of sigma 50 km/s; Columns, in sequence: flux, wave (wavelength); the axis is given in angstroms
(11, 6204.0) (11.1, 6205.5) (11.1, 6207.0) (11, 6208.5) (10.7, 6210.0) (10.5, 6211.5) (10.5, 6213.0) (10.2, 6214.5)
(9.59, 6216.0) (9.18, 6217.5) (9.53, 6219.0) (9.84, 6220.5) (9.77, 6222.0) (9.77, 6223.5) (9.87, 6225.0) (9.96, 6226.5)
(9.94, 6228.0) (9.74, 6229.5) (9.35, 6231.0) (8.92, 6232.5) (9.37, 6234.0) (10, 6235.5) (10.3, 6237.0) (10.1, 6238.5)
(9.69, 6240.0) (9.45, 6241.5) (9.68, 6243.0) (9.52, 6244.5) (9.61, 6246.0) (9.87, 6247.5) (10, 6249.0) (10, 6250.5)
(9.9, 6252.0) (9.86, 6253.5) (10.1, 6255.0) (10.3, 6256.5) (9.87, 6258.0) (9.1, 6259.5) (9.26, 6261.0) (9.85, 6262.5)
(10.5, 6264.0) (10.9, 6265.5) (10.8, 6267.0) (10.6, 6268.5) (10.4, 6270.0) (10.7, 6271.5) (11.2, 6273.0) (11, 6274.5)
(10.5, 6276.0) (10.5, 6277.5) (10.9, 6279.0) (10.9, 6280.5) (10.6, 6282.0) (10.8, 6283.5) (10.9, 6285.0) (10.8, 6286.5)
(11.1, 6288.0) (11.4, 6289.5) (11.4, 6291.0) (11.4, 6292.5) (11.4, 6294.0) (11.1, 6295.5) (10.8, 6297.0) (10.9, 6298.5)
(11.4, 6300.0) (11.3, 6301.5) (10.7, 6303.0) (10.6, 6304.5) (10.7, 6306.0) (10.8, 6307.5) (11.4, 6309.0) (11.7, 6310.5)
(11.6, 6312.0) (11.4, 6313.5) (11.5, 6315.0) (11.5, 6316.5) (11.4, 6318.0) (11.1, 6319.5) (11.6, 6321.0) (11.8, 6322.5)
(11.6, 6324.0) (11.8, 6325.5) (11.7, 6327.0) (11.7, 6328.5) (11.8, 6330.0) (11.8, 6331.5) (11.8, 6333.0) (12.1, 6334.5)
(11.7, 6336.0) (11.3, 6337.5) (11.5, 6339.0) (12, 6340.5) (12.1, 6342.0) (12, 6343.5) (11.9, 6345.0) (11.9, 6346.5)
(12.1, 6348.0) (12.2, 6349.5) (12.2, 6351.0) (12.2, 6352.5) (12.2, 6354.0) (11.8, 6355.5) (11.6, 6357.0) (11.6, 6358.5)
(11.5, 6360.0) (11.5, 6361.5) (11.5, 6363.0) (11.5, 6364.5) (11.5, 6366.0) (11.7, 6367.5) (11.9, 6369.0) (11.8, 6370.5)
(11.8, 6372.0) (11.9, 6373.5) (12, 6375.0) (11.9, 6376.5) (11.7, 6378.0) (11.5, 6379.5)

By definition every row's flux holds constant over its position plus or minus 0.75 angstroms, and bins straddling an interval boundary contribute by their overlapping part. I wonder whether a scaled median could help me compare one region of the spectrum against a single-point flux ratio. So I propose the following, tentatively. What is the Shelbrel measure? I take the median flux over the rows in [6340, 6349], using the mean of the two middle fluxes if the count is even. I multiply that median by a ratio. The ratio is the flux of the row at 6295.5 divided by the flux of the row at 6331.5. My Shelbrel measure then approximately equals 11.29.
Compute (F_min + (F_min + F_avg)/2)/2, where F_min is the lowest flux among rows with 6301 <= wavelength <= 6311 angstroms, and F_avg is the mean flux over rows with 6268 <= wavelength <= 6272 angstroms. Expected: 10.6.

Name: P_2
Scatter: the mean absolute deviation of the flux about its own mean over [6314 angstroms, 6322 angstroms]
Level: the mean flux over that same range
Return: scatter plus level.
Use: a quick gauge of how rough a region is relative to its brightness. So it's 11.6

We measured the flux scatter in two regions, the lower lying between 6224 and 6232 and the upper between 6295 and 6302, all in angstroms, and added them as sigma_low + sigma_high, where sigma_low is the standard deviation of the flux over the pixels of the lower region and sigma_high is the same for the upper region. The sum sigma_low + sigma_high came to 0.5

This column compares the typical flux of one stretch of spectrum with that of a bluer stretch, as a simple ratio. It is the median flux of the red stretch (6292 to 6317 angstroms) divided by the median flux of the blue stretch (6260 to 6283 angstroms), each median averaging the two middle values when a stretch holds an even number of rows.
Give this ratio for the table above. 1.08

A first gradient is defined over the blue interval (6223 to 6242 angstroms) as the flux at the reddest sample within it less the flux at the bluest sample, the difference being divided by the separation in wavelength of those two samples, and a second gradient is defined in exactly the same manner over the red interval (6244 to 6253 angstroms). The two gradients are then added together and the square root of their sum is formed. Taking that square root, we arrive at 0.18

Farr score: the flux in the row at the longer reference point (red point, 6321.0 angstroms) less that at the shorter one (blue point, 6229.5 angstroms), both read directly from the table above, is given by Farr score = 1.9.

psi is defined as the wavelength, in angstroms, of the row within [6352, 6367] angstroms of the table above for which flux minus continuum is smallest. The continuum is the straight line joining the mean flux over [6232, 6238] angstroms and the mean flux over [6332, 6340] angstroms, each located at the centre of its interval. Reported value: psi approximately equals 6366.0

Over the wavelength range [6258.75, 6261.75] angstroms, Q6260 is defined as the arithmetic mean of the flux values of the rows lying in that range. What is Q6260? 9.2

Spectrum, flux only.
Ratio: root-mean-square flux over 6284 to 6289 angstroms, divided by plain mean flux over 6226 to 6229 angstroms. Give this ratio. 1.10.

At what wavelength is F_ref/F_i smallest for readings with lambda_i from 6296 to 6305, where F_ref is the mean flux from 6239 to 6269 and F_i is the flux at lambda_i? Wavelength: 6300.0 angstroms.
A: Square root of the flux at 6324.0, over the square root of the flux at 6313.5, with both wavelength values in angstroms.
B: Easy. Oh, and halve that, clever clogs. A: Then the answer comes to 0.504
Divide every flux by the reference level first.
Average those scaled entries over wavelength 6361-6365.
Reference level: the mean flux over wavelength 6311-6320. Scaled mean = 1.01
